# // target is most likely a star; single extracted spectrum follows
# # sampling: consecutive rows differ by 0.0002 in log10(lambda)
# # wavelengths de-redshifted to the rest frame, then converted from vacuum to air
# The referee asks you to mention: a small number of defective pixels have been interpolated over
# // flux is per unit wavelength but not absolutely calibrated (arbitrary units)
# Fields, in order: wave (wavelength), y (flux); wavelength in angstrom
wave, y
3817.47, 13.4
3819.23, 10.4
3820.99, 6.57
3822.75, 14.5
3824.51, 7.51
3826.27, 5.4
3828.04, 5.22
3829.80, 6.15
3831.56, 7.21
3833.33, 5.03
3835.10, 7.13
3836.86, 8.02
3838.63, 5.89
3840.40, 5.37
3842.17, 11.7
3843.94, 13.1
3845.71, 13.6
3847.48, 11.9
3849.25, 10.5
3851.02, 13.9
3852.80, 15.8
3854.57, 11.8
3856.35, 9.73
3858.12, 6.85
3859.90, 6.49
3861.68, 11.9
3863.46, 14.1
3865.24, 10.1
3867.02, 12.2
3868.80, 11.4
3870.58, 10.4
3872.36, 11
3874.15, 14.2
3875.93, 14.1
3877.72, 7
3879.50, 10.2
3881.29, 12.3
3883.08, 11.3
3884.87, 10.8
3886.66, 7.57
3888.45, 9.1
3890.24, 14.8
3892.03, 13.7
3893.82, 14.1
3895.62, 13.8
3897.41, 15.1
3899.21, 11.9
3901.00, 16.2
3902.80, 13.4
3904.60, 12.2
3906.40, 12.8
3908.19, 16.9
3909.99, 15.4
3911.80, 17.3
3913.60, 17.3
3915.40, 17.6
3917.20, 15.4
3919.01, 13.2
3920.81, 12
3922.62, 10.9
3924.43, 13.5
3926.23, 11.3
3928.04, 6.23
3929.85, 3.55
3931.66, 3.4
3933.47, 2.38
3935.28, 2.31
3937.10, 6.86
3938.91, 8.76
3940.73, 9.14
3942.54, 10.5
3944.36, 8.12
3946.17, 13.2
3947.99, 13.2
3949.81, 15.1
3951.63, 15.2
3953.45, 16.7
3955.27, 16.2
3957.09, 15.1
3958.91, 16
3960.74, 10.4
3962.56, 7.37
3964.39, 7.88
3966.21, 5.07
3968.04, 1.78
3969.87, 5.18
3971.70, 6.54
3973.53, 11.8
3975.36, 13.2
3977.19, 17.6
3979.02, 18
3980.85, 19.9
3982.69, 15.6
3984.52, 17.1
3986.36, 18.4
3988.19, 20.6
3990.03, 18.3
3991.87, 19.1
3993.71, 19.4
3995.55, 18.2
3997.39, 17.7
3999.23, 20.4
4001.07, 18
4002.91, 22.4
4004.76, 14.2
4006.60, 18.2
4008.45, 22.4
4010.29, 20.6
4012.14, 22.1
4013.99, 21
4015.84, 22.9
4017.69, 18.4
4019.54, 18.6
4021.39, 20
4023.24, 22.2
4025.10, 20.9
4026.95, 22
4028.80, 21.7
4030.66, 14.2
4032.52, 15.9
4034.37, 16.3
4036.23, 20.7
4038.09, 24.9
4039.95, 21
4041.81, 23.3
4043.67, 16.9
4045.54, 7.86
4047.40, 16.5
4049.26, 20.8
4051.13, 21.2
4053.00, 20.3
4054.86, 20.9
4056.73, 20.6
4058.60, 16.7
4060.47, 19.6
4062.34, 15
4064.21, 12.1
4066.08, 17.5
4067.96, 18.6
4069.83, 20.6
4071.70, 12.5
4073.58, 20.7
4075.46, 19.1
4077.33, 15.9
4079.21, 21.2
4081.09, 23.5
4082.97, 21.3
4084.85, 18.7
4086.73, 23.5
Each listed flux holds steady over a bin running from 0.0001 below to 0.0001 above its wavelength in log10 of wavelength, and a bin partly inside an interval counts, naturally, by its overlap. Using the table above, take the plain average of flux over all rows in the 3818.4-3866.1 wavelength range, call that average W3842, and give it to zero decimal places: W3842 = 9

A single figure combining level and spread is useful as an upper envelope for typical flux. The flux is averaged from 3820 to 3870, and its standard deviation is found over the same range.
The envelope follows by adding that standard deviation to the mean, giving 13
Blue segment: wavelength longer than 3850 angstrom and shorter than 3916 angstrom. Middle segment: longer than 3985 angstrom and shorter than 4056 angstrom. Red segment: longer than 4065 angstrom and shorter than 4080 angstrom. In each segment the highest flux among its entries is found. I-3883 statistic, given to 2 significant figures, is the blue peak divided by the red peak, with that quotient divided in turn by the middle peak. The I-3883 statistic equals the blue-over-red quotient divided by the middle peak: 0.033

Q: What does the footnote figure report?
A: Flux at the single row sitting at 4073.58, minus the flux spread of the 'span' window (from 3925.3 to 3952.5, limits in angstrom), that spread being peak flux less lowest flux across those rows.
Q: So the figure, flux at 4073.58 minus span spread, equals 7.8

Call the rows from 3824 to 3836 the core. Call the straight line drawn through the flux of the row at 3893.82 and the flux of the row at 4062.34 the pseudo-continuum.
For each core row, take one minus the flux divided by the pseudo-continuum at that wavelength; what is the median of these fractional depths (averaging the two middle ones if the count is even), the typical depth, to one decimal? 0.6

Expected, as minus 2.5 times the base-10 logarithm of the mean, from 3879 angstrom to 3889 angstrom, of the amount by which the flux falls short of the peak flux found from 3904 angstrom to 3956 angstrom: -2.17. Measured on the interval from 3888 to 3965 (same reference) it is -1.87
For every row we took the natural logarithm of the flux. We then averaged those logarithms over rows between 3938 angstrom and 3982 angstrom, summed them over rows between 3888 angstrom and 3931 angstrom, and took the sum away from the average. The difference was -58.5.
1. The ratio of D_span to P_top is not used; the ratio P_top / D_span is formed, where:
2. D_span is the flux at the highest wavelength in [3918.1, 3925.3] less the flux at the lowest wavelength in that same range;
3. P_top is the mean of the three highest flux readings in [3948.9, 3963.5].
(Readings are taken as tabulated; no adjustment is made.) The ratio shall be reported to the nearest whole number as 54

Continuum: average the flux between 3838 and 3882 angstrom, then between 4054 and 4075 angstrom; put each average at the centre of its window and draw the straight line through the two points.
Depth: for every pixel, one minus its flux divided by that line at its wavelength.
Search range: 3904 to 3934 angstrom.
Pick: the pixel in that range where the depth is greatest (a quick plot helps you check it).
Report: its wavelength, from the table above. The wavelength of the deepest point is 3933.47 angstrom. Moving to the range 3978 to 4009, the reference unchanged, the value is 4004.76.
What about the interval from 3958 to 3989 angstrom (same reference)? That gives 3968.04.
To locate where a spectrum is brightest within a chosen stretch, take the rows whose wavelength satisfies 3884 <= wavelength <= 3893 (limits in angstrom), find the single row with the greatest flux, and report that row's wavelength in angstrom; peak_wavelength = 3890.24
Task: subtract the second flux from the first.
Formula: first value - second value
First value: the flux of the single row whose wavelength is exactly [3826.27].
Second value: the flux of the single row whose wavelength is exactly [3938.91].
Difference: -3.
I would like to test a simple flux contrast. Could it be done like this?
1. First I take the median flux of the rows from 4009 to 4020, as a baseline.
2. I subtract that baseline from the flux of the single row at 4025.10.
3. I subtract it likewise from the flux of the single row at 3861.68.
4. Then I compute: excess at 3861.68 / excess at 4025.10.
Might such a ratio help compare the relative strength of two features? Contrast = -89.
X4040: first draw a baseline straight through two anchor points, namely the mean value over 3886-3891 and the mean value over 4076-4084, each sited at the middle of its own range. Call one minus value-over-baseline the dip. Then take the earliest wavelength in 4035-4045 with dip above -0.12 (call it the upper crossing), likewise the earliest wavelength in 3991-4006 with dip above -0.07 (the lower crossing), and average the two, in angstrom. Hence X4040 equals 4024.2 angstrom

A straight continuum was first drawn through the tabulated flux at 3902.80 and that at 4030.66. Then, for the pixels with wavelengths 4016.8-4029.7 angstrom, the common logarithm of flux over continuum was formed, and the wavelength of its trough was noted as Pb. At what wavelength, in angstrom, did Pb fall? 4017.69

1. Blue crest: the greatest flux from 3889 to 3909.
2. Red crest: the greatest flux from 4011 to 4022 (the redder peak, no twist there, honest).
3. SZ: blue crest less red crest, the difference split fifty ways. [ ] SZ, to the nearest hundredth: -0.12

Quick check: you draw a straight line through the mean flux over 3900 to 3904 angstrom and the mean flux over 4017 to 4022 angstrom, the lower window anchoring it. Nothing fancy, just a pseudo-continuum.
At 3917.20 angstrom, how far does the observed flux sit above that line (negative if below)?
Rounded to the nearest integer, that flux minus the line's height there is 0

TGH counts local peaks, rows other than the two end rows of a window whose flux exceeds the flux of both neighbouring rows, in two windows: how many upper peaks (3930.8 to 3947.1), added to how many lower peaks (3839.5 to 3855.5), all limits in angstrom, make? 3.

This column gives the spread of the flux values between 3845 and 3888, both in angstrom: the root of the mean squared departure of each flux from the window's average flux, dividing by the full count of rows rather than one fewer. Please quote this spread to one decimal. 2.4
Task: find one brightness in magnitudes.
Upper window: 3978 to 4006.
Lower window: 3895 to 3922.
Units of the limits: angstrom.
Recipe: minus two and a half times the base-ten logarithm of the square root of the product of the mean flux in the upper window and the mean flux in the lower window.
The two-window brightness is -3.04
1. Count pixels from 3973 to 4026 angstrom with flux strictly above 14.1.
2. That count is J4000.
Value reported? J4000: 27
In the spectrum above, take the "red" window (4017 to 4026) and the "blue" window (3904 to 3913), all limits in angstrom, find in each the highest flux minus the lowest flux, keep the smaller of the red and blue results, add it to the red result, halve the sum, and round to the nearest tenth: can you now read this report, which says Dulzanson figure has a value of 3.8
